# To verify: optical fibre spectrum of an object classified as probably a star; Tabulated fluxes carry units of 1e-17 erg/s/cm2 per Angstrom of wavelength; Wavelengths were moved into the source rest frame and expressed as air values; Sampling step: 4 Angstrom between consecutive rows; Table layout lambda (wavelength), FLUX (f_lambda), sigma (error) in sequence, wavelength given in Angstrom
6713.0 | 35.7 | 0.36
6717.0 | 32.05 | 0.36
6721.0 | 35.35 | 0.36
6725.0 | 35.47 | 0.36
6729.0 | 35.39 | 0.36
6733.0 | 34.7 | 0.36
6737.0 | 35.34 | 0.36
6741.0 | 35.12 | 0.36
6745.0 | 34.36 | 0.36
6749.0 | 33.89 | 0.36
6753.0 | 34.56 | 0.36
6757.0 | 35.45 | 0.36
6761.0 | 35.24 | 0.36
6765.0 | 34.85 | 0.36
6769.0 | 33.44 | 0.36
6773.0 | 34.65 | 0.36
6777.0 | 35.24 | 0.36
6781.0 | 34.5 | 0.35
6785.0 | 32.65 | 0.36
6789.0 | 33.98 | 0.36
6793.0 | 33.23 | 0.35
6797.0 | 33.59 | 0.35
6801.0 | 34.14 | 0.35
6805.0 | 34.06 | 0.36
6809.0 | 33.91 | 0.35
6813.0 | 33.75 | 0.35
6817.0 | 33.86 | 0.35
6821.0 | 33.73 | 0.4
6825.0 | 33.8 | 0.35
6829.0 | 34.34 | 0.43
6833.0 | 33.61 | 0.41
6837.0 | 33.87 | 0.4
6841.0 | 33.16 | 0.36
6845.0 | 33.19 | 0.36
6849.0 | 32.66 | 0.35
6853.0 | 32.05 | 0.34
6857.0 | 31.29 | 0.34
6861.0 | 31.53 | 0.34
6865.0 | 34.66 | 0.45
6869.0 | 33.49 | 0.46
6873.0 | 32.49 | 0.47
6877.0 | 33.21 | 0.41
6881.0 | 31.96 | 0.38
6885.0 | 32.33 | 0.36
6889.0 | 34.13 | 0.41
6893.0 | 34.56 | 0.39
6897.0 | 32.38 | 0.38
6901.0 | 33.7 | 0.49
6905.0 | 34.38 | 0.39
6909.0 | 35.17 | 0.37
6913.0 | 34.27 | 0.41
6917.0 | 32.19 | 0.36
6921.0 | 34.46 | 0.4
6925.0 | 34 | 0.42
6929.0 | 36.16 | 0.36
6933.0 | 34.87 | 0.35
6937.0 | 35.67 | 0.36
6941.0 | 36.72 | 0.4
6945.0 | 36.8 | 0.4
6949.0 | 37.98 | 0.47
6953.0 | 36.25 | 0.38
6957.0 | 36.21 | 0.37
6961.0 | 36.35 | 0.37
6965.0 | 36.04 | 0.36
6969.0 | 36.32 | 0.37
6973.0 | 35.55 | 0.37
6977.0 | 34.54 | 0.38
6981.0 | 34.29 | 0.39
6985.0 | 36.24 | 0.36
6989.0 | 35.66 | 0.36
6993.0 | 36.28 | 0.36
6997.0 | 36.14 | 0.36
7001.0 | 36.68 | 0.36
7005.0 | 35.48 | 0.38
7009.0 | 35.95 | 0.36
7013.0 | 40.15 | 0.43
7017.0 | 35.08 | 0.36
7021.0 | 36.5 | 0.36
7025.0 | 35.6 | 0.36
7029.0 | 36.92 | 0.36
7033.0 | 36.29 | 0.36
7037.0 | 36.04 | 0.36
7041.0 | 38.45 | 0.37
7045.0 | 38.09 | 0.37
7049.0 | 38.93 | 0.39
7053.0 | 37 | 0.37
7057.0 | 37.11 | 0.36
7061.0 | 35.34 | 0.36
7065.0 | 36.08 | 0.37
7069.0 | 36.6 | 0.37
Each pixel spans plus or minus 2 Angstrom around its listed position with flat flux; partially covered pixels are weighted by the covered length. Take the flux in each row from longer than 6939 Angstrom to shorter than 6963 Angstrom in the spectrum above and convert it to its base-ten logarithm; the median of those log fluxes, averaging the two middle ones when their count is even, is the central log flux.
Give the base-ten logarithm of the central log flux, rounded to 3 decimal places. 0.194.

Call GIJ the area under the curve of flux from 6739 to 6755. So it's 552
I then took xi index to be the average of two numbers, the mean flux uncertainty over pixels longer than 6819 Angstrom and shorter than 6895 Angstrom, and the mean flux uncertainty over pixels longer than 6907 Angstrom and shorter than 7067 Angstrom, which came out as 0.383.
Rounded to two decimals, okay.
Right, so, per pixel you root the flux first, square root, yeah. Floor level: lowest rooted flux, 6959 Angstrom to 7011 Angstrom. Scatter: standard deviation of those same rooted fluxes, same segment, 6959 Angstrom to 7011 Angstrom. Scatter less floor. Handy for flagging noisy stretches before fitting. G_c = -5.80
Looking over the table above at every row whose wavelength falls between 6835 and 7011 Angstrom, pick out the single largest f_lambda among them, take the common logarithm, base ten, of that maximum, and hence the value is 1.58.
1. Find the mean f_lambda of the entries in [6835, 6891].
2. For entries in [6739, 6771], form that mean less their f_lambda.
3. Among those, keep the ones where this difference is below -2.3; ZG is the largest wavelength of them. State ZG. 6761.0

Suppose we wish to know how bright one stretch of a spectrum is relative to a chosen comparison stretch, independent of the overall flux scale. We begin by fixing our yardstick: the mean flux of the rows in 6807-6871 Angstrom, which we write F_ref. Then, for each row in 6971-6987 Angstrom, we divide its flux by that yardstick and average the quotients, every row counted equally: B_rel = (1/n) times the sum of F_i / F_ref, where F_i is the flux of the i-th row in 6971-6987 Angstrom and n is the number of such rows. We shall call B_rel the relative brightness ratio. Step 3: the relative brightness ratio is 1.06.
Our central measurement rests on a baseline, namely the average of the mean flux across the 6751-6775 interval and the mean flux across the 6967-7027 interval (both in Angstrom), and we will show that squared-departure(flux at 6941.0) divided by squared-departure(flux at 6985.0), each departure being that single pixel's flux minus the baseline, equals 2.4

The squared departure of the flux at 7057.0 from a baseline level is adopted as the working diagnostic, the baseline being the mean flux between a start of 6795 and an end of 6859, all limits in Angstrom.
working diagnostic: 13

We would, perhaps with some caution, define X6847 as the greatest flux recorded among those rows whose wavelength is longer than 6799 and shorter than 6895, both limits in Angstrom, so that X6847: 34.66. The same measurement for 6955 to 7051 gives 40.15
